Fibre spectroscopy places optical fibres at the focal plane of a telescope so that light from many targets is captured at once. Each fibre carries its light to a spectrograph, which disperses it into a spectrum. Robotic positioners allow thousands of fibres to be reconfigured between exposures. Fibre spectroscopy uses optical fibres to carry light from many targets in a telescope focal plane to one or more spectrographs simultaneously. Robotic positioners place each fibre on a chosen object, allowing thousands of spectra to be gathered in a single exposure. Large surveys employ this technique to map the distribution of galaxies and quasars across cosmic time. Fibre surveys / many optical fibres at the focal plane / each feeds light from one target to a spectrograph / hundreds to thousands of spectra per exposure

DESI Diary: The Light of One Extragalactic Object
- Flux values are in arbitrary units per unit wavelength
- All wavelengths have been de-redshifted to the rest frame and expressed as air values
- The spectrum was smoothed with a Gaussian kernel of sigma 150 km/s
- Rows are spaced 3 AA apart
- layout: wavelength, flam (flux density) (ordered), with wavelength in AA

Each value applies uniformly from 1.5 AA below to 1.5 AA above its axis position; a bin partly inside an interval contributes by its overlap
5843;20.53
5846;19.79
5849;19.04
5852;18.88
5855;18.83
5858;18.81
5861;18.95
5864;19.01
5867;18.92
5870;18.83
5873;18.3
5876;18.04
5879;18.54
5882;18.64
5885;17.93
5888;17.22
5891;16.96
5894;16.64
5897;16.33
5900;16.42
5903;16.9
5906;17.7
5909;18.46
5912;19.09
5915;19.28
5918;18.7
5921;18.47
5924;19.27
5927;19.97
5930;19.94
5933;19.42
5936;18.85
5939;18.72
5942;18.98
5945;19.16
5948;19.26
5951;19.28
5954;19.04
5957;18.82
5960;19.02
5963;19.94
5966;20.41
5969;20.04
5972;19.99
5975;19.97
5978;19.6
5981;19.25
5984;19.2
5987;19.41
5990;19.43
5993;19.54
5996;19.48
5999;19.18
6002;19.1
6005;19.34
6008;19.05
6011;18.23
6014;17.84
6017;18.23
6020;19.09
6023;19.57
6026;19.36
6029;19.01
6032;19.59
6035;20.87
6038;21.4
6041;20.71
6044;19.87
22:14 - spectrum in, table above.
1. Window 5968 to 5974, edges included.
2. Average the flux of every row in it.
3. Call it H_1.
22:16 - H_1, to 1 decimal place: 20.0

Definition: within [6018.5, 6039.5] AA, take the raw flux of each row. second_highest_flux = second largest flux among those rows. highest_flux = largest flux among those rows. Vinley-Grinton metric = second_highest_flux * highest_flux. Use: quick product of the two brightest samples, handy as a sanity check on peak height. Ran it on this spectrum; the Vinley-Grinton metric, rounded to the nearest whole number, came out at 447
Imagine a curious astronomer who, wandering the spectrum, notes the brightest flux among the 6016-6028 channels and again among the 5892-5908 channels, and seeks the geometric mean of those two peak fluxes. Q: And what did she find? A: 18.6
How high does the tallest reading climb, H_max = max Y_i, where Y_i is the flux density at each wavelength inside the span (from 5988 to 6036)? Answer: 20.87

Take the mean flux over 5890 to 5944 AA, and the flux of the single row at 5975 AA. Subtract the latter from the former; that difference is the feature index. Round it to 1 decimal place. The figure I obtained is -1.6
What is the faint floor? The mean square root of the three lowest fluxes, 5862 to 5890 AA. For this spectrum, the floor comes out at 4.21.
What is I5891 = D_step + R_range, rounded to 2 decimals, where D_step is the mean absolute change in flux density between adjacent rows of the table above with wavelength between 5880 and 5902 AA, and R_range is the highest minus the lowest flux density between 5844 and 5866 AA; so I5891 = 1.38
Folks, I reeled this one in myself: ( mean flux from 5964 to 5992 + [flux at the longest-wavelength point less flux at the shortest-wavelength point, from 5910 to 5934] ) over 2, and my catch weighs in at 10.0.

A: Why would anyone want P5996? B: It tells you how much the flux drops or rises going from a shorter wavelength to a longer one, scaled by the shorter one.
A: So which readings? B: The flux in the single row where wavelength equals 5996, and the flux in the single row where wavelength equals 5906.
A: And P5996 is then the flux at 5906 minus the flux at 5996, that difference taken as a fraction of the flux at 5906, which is -0.10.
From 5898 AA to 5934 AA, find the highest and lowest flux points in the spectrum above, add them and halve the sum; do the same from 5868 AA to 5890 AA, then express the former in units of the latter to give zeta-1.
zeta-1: 1.01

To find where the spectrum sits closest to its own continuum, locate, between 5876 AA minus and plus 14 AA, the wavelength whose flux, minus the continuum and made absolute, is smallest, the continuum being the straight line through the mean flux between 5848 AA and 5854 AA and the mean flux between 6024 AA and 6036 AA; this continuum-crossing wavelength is 5864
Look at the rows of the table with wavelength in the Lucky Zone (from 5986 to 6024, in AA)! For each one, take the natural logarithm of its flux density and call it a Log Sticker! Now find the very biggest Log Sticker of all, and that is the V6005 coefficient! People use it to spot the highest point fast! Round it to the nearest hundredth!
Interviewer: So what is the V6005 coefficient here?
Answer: 2.97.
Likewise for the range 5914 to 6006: 3.02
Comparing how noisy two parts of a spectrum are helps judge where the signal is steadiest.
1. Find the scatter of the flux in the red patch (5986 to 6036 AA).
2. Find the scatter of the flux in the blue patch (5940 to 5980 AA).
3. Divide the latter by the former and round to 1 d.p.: 0.8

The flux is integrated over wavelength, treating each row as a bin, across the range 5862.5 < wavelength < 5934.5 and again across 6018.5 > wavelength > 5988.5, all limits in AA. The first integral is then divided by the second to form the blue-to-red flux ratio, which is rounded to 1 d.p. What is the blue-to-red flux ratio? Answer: 2.3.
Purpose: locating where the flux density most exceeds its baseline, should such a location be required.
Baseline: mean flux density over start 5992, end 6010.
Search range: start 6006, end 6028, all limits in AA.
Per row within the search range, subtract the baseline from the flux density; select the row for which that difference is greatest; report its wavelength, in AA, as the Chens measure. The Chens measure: 6023 AA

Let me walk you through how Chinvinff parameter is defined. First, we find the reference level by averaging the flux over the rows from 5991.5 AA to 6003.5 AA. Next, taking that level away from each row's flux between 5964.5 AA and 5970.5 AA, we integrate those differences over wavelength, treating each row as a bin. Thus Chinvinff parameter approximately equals 5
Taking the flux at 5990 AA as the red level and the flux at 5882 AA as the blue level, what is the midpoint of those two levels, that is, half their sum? 19.0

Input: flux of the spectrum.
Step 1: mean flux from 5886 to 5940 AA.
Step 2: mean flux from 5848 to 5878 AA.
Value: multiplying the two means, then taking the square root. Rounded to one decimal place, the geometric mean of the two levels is 18.5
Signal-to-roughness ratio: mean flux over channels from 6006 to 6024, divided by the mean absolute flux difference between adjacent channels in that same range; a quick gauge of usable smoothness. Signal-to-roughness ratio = 32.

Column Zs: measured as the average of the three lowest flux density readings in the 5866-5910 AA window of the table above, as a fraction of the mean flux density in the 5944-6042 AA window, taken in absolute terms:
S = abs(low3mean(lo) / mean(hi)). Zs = 0.85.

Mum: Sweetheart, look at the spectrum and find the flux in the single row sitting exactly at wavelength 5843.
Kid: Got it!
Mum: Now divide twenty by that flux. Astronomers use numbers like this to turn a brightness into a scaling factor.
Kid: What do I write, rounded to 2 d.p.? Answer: 0.97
